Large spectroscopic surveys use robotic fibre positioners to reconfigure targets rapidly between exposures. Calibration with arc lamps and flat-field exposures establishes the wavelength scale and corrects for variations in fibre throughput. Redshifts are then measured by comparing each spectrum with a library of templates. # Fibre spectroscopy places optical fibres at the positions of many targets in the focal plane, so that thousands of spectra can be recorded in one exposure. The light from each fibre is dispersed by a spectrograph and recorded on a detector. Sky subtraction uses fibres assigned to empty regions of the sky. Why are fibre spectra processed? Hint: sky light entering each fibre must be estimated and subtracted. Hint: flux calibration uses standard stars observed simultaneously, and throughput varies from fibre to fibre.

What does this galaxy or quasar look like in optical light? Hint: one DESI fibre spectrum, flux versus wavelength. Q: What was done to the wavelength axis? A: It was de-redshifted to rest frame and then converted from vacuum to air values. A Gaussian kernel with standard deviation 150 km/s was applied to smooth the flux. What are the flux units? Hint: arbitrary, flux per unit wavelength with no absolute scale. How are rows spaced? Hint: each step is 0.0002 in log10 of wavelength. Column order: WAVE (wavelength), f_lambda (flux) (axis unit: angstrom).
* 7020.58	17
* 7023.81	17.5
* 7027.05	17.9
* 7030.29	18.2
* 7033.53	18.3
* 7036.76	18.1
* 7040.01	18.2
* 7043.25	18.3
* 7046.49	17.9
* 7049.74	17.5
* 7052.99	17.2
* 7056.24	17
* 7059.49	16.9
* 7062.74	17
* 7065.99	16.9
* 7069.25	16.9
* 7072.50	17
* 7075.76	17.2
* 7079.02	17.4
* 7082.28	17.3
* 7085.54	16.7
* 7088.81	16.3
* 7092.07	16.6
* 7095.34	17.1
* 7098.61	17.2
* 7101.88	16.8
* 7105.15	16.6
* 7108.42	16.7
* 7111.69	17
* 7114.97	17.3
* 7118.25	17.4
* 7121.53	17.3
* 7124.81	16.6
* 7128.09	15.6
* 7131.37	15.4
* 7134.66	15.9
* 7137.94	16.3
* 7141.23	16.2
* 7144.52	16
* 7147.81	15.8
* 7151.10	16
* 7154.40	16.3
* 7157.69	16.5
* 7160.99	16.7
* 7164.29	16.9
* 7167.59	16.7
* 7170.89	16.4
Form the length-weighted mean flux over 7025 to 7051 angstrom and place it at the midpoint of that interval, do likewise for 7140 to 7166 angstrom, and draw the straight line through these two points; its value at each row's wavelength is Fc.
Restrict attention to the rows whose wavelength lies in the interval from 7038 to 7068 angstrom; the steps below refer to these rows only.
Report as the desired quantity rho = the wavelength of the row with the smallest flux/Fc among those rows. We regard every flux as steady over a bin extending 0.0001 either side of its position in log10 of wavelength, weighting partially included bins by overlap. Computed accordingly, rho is 7059.49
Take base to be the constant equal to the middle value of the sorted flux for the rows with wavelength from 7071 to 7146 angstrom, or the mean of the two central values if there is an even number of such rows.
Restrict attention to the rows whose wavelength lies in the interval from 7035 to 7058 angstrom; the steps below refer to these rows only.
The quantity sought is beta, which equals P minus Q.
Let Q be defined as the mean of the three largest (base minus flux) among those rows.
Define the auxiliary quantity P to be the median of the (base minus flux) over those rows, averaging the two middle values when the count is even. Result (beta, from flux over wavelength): -0.7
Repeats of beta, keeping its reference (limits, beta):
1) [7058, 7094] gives -0.4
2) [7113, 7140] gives -0.8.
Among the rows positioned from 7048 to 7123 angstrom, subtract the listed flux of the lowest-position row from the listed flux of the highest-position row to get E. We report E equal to -0.2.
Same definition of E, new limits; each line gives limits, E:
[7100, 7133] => -1.4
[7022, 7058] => -0.5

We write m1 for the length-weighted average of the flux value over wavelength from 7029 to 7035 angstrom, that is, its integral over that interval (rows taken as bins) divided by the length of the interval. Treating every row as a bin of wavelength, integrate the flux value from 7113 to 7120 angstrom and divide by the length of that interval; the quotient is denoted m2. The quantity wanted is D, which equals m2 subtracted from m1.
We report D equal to 0.93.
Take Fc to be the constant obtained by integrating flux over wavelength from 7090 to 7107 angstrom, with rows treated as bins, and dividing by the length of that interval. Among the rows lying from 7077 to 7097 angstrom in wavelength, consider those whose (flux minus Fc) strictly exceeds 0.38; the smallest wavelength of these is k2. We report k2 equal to 7079.02 angstrom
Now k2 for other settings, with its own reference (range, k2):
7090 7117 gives 7114.97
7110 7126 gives 7114.97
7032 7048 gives 7033.53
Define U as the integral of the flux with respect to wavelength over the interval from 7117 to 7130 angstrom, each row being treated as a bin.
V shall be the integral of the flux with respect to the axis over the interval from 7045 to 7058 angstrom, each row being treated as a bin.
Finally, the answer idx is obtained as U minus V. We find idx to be -9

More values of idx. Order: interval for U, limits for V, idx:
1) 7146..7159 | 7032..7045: -27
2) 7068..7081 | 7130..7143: 15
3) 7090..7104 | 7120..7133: 26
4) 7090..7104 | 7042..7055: 7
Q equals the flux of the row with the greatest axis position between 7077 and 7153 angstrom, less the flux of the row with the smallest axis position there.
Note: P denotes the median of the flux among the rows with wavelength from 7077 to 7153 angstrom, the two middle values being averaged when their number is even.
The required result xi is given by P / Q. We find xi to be -12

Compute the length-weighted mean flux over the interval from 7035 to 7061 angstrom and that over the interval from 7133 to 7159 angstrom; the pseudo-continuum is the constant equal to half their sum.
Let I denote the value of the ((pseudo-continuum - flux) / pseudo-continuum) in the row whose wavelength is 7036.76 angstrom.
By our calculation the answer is -0.072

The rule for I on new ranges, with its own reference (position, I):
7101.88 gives 0.005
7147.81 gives 0.064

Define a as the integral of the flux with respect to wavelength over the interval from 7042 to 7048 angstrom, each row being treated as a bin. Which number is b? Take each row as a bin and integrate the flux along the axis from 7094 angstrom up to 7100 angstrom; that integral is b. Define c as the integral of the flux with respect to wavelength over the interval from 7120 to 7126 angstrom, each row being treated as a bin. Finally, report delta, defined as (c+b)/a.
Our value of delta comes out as 1.88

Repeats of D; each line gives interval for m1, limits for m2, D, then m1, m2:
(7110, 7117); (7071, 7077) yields 0.06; 17.2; 17.1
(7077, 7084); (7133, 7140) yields 1.24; 17.3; 16.1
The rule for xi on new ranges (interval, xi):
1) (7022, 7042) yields 26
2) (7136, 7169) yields 41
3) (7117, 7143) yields -14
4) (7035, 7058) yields -16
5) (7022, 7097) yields -43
